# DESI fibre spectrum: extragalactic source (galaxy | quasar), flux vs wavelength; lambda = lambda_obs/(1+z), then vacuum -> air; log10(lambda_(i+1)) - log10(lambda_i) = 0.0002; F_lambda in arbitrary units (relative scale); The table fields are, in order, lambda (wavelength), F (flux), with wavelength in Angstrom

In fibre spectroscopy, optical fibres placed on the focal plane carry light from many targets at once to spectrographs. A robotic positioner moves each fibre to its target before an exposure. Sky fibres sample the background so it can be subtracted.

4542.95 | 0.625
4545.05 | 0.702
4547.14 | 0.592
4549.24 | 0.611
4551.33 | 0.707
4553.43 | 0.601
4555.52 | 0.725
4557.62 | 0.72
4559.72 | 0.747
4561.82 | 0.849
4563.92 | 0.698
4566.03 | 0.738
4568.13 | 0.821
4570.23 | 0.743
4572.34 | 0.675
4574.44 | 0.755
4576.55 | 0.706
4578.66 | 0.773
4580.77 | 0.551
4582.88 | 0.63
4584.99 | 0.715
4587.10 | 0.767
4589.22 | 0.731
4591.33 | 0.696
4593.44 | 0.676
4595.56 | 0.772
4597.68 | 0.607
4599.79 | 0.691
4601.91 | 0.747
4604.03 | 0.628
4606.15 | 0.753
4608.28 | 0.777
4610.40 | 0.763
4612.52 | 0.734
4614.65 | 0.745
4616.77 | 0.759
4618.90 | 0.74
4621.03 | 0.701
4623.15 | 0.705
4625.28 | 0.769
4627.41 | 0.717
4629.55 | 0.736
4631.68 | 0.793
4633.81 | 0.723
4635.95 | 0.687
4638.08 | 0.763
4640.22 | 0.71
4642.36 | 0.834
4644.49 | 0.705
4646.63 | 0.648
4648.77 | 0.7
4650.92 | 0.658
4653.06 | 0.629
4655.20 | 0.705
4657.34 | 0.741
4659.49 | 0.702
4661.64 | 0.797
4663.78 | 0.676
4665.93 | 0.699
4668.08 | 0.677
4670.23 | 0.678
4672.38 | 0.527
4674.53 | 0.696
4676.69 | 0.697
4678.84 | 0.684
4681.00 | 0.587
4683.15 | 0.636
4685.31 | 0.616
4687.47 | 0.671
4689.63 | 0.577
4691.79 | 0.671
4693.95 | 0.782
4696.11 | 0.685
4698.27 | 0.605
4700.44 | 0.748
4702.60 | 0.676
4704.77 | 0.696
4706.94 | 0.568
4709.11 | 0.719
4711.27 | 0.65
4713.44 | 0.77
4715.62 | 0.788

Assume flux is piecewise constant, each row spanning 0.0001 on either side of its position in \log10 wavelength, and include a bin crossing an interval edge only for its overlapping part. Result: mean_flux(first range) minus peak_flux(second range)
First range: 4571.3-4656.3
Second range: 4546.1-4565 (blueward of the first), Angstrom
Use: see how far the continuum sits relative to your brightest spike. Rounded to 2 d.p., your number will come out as -0.13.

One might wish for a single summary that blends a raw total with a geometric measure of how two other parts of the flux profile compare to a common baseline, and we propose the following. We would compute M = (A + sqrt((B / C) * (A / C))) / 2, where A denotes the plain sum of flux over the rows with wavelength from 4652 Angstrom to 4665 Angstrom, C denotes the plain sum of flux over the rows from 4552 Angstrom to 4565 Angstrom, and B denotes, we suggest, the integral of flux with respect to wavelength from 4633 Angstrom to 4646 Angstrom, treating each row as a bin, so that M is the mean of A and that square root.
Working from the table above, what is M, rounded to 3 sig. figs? 2.86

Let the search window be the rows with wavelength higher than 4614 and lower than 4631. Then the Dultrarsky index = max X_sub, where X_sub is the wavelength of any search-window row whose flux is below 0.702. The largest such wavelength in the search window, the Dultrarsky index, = 4621.03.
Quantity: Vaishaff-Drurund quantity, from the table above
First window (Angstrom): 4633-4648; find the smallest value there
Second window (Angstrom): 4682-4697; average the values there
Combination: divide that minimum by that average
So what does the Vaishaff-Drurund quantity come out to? 0.98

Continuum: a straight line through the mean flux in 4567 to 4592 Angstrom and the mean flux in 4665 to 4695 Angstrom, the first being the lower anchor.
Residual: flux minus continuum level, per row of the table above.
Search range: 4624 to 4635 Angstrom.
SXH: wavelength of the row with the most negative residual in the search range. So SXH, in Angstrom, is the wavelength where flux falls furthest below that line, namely 4627.41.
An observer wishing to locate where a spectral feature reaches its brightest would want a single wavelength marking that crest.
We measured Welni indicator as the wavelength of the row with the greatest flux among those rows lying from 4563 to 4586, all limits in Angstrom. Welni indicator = 4568.13 Angstrom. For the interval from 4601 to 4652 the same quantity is 4642.36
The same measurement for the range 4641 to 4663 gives 4642.36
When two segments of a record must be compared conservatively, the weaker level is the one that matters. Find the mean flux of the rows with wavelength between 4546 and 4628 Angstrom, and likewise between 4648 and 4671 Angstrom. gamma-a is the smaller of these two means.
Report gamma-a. 0.697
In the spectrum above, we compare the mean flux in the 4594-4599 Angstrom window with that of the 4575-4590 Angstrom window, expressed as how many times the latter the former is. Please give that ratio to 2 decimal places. 0.99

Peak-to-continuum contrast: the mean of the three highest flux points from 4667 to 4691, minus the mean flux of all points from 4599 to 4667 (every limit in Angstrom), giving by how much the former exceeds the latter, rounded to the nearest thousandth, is -0.031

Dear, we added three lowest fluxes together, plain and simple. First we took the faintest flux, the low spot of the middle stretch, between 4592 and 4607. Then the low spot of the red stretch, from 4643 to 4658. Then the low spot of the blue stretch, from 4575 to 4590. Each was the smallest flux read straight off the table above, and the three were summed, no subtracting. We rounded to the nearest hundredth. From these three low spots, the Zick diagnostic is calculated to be 1.79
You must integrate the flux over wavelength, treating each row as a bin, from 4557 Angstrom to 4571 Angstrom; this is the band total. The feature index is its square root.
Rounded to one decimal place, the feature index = 3.3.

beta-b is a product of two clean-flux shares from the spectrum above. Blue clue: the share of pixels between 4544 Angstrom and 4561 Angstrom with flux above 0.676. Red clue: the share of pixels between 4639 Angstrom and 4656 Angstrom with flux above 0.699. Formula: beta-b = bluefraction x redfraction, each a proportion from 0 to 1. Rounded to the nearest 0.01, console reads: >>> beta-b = 0.39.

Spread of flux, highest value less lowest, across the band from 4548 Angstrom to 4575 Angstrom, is 0.25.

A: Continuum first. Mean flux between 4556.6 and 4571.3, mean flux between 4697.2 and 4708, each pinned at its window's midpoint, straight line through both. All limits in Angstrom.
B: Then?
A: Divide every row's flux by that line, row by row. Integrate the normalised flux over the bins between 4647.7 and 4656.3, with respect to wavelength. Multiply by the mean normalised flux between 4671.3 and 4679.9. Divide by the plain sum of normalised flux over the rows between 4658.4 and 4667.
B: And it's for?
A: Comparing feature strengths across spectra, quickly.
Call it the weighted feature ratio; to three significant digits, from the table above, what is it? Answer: 1.91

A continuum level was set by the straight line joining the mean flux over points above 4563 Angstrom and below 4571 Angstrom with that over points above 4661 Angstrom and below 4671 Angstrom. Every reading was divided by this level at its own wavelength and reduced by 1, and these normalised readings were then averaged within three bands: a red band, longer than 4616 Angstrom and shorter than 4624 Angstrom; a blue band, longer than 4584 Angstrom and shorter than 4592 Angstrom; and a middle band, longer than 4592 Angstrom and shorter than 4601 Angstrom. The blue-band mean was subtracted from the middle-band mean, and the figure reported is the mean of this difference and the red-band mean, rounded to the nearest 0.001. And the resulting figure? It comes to -0.025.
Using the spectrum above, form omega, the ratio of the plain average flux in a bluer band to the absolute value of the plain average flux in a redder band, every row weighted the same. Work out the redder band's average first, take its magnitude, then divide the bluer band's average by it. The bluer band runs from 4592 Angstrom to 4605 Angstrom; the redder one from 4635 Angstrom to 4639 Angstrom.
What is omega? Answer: 0.95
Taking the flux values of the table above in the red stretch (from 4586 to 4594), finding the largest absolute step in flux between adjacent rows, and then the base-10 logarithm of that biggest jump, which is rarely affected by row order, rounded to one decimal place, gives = -1.4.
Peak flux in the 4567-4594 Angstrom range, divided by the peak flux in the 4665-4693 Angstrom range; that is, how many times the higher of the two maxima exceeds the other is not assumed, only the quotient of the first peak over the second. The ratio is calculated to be 1.17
